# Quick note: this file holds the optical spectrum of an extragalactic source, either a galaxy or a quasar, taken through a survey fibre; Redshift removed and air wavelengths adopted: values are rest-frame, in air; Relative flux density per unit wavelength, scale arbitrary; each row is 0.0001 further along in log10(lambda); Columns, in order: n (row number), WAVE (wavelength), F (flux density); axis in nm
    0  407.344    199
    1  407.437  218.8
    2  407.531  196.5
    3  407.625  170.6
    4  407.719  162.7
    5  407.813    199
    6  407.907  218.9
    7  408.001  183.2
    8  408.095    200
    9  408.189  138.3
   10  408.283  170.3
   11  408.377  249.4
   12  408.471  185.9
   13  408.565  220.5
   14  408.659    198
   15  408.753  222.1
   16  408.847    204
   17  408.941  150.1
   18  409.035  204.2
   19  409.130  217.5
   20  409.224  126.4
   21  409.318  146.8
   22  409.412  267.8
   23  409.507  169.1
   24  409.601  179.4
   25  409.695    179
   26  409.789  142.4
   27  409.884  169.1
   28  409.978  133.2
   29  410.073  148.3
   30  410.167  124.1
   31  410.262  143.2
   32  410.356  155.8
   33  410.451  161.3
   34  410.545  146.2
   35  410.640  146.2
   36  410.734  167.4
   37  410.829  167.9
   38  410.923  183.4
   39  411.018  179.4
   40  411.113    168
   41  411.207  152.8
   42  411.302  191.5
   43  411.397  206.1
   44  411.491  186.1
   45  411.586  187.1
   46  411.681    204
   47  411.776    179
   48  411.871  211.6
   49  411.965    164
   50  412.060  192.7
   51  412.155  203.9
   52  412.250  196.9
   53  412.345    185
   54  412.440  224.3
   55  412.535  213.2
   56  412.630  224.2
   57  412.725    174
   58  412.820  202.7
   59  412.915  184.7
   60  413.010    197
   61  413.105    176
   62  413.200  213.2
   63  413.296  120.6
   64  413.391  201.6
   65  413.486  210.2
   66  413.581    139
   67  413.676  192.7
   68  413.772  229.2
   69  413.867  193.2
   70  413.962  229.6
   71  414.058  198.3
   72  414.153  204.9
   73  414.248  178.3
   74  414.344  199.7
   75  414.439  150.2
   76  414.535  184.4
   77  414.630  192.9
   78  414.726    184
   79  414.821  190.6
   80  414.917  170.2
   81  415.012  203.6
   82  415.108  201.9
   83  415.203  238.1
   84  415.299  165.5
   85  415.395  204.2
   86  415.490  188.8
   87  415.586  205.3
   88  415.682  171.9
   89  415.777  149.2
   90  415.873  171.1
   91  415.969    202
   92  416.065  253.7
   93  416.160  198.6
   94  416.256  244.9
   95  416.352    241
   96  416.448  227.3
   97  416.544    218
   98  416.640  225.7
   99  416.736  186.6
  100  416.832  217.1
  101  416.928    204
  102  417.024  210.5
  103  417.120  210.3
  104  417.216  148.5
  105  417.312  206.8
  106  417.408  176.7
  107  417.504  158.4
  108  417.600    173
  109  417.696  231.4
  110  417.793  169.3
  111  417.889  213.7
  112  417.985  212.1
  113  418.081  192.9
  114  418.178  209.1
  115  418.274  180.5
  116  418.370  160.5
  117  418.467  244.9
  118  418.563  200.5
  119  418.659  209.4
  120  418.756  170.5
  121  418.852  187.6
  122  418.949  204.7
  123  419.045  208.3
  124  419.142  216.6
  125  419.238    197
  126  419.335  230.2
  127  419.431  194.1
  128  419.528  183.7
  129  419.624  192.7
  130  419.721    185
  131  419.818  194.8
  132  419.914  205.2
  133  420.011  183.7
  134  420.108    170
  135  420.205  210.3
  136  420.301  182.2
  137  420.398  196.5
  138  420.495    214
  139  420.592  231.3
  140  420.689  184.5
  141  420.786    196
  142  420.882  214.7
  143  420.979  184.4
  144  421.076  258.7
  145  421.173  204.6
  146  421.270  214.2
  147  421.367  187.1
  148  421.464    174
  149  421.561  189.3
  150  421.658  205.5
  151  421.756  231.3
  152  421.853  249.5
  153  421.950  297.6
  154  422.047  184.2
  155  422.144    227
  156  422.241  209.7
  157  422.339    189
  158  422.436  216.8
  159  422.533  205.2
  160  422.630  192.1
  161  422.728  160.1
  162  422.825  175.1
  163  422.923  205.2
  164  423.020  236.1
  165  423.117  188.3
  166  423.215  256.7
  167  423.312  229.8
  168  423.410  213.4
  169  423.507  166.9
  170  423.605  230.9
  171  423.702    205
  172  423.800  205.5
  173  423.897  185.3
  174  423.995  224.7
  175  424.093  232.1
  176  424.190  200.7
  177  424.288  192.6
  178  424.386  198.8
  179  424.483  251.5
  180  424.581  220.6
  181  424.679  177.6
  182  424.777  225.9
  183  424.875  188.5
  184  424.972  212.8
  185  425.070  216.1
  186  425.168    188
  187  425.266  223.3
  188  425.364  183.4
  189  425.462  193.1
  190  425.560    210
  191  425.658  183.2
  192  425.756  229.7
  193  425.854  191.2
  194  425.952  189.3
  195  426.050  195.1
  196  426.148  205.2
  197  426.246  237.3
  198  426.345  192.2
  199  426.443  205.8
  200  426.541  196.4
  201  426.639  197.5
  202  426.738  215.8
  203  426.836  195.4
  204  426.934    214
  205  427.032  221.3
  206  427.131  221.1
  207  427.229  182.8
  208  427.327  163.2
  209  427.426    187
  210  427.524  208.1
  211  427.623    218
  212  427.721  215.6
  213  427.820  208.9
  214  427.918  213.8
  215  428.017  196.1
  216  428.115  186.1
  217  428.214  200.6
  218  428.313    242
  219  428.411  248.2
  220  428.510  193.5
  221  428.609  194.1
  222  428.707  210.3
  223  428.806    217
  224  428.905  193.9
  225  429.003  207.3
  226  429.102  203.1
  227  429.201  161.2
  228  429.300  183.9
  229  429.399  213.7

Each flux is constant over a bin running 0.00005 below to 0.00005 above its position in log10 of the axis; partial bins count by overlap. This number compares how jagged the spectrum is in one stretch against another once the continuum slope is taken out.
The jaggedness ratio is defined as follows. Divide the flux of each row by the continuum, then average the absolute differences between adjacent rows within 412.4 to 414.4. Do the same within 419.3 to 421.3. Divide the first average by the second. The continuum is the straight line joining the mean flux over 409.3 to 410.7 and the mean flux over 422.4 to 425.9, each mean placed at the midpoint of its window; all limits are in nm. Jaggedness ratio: 1.6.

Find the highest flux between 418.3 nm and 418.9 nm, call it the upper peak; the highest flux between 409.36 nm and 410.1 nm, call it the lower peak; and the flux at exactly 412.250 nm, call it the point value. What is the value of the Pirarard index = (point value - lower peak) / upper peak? -0.29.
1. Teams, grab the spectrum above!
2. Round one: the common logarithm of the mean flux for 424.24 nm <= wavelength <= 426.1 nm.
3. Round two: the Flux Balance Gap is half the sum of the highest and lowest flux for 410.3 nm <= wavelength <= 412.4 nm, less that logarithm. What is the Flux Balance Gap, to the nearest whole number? 177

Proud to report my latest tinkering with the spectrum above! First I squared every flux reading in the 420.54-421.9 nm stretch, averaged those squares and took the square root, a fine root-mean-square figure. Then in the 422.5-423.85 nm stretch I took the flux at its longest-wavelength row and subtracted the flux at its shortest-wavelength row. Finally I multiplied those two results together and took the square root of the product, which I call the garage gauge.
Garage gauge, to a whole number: 8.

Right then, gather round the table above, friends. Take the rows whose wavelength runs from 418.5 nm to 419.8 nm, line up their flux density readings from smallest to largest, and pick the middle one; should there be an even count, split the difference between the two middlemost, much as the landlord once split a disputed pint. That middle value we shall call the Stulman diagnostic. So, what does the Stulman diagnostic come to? 197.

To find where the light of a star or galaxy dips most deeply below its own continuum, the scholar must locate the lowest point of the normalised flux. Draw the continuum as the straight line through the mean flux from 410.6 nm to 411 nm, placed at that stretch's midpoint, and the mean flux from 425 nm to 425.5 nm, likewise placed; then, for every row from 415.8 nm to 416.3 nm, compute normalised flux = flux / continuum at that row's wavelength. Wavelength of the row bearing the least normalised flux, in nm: 415.873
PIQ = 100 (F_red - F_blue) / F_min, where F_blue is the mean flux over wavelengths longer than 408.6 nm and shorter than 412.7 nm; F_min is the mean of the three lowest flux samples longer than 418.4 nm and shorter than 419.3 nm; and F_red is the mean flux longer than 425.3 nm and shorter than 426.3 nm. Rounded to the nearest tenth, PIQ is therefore 12.0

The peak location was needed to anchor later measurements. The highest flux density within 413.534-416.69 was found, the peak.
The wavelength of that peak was 416.065 nm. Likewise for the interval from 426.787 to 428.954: 428.411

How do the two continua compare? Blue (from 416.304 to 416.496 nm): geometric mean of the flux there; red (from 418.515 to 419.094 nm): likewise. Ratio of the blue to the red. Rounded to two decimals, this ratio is 1.19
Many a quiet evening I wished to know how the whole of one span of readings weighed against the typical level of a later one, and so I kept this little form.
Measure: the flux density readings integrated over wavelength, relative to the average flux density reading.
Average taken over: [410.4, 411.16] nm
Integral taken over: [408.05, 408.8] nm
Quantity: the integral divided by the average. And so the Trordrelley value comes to 0.90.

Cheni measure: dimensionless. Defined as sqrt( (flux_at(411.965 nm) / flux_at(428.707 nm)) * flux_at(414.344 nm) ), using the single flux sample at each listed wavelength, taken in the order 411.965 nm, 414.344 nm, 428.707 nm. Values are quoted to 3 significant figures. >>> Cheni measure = 12.5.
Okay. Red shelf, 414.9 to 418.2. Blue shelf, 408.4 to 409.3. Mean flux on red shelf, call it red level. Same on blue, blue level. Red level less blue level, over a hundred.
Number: 0.08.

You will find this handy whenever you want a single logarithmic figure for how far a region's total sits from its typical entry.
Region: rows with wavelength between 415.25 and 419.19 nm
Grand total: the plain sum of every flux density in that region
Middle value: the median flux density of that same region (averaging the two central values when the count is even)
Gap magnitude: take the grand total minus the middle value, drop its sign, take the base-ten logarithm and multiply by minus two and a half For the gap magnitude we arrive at -9.75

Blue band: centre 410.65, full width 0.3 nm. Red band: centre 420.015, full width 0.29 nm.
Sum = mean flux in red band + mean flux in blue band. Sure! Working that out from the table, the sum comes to 340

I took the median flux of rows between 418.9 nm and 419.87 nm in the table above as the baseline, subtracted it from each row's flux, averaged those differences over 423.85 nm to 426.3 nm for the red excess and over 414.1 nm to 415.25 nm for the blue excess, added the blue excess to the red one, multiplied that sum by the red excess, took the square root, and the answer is 7.9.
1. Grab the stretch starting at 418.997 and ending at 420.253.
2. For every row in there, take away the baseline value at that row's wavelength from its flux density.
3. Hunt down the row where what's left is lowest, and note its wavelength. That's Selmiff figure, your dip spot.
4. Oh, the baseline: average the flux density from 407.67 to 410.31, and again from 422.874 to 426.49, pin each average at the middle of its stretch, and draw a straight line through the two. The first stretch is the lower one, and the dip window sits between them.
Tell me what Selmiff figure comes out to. 420.108 nm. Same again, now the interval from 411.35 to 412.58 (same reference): 411.965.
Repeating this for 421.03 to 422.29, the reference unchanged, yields 421.464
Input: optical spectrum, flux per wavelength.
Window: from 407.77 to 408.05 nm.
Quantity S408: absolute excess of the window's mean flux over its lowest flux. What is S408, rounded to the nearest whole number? 17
